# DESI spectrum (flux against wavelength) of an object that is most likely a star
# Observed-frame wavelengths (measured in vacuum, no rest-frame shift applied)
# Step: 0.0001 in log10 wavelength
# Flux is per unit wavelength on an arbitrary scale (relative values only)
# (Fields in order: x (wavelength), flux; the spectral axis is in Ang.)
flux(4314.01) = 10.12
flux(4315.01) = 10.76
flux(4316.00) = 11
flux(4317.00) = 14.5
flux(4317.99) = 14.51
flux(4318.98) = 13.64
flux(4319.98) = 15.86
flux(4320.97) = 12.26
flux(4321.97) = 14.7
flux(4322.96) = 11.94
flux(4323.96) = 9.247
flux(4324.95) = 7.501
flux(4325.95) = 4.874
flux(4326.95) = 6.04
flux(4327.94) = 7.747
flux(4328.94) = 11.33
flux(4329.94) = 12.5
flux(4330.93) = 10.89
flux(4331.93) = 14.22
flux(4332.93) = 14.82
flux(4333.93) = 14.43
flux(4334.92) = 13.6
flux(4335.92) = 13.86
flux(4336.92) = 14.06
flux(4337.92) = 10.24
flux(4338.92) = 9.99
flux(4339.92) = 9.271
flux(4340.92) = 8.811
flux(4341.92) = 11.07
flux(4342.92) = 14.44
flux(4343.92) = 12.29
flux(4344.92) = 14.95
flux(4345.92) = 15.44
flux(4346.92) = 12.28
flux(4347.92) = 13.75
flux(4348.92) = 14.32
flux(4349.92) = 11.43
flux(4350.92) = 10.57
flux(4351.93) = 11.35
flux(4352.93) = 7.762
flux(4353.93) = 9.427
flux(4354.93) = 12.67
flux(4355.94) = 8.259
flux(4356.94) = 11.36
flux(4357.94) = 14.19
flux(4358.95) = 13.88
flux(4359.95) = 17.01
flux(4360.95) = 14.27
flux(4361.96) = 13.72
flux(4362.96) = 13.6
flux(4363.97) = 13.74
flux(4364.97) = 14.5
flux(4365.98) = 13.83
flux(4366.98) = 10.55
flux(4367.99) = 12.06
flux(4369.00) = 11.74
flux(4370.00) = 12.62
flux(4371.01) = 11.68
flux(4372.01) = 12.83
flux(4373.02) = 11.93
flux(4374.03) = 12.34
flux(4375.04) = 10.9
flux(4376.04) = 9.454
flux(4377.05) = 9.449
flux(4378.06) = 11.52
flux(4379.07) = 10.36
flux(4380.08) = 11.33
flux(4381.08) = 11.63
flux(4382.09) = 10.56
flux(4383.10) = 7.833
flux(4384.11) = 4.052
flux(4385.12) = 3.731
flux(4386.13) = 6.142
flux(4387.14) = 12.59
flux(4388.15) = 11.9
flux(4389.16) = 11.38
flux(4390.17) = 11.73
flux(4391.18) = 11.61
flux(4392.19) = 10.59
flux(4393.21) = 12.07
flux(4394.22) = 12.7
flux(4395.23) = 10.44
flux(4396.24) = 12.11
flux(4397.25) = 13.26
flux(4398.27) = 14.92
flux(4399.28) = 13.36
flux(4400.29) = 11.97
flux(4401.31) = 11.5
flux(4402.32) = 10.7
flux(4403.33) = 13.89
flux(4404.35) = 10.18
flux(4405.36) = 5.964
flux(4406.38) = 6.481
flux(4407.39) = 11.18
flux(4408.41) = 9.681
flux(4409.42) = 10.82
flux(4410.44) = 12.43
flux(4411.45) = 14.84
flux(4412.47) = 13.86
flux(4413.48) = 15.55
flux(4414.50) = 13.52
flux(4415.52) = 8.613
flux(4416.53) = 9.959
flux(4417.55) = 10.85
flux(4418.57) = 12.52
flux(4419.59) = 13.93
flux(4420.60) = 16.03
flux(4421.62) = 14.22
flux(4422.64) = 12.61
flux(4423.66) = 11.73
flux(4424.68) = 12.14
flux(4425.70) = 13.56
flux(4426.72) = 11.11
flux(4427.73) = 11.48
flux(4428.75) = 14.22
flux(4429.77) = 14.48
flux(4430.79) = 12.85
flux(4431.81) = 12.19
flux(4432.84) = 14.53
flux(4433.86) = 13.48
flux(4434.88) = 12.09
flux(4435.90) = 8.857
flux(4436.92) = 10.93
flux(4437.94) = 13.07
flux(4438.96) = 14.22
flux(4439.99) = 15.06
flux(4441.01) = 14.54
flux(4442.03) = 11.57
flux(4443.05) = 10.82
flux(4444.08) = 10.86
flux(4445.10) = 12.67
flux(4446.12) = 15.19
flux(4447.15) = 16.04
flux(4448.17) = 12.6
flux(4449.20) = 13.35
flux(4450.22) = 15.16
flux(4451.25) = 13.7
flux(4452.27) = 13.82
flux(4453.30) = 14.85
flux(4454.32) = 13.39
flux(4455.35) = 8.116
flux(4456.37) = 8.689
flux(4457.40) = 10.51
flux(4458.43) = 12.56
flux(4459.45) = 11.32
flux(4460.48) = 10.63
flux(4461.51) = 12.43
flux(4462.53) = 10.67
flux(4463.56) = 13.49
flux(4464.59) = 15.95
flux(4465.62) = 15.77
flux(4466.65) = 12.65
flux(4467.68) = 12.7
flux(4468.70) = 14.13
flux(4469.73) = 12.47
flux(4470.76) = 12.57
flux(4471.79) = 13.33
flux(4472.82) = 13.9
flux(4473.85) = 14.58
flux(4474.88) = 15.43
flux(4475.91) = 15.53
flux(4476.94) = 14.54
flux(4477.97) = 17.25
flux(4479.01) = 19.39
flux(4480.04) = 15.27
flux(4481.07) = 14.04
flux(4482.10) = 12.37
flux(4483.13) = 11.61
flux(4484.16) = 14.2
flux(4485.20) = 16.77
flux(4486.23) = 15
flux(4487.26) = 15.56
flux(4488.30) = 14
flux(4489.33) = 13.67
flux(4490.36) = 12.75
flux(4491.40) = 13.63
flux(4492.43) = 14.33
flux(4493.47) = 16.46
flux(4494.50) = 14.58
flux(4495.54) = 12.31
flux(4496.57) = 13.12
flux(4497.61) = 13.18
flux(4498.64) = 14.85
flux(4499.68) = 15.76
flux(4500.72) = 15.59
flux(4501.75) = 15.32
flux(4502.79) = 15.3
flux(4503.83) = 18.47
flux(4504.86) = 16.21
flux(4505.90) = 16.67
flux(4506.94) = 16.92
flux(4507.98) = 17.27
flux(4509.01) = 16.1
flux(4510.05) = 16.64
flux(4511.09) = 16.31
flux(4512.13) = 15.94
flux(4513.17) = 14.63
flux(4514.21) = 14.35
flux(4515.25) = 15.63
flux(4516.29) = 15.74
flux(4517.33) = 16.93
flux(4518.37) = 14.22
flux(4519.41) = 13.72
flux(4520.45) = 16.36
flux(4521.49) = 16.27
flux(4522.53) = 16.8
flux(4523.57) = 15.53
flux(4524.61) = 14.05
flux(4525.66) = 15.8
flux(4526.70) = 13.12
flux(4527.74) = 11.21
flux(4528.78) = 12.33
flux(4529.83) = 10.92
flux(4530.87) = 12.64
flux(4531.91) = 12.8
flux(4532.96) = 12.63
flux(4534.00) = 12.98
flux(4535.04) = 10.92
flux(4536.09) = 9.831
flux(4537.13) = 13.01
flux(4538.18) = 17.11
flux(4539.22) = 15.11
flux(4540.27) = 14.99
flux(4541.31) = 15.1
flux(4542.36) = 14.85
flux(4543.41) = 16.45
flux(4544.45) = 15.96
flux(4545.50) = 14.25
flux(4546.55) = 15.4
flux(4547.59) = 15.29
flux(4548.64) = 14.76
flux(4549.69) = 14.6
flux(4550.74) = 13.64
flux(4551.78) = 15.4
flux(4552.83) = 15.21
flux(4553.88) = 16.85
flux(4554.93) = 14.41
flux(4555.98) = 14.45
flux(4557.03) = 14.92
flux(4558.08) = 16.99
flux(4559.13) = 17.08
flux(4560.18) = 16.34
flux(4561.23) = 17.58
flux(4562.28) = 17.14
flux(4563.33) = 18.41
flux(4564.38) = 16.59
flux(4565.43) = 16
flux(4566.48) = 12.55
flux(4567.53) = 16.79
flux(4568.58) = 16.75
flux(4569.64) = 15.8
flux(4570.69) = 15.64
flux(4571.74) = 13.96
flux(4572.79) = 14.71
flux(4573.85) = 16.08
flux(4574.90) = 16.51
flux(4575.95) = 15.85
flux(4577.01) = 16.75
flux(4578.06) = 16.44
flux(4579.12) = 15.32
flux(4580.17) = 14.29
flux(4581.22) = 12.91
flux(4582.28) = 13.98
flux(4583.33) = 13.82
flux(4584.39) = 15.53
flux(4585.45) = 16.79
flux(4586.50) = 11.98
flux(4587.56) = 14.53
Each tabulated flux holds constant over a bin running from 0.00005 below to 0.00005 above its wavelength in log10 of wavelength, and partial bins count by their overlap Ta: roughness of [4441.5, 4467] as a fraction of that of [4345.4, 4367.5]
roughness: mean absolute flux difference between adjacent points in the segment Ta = 0.87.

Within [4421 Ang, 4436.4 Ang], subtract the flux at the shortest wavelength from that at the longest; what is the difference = -5.4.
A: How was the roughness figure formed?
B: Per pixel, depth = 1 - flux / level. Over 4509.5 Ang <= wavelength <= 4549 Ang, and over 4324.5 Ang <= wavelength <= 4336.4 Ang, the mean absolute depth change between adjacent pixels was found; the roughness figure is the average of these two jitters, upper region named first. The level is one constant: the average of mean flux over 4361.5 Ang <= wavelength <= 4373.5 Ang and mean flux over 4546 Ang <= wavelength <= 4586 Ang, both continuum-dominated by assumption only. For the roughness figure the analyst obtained 0.097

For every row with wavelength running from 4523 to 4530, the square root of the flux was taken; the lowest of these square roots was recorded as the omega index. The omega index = 3.30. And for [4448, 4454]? 3.55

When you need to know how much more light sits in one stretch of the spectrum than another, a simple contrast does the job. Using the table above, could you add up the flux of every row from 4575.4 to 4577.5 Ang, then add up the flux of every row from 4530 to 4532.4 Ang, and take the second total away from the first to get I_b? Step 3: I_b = 7.2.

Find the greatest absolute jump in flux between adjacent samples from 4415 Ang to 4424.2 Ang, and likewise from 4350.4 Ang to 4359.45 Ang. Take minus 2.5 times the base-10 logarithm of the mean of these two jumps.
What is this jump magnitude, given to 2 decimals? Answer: -1.28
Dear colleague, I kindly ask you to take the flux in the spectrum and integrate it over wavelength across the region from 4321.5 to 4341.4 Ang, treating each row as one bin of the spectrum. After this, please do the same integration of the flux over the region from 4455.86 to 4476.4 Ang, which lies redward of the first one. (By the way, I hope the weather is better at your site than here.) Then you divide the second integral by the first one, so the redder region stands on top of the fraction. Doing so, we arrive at 1.22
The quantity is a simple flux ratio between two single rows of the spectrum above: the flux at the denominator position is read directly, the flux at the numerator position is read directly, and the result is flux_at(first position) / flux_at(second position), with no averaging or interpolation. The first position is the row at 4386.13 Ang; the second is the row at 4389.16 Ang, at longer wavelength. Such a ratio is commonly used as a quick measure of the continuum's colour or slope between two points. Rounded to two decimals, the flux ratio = 0.54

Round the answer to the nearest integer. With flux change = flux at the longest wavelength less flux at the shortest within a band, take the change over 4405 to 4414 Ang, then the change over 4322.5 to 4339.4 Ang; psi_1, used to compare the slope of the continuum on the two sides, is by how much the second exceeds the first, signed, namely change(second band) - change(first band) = -12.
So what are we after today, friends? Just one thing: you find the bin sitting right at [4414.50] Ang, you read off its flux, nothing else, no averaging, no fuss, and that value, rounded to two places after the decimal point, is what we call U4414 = 13.52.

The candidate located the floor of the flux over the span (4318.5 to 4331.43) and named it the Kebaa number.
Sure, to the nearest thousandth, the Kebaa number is 4.874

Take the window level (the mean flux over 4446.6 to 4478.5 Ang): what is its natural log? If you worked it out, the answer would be 2.59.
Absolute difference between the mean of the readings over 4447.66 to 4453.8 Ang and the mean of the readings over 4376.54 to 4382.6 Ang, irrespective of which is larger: 3.1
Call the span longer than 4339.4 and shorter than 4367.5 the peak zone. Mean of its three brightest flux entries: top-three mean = 15.8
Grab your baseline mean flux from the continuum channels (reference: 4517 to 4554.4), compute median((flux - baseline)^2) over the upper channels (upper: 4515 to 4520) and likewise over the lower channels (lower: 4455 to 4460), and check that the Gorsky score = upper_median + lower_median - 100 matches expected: -84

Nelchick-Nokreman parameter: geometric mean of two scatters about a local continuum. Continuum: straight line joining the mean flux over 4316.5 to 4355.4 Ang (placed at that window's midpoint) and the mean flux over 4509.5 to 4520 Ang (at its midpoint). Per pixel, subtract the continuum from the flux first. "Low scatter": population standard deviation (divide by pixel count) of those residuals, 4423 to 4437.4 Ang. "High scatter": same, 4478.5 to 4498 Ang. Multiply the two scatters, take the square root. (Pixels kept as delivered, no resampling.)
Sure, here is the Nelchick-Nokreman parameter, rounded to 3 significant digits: 1.68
